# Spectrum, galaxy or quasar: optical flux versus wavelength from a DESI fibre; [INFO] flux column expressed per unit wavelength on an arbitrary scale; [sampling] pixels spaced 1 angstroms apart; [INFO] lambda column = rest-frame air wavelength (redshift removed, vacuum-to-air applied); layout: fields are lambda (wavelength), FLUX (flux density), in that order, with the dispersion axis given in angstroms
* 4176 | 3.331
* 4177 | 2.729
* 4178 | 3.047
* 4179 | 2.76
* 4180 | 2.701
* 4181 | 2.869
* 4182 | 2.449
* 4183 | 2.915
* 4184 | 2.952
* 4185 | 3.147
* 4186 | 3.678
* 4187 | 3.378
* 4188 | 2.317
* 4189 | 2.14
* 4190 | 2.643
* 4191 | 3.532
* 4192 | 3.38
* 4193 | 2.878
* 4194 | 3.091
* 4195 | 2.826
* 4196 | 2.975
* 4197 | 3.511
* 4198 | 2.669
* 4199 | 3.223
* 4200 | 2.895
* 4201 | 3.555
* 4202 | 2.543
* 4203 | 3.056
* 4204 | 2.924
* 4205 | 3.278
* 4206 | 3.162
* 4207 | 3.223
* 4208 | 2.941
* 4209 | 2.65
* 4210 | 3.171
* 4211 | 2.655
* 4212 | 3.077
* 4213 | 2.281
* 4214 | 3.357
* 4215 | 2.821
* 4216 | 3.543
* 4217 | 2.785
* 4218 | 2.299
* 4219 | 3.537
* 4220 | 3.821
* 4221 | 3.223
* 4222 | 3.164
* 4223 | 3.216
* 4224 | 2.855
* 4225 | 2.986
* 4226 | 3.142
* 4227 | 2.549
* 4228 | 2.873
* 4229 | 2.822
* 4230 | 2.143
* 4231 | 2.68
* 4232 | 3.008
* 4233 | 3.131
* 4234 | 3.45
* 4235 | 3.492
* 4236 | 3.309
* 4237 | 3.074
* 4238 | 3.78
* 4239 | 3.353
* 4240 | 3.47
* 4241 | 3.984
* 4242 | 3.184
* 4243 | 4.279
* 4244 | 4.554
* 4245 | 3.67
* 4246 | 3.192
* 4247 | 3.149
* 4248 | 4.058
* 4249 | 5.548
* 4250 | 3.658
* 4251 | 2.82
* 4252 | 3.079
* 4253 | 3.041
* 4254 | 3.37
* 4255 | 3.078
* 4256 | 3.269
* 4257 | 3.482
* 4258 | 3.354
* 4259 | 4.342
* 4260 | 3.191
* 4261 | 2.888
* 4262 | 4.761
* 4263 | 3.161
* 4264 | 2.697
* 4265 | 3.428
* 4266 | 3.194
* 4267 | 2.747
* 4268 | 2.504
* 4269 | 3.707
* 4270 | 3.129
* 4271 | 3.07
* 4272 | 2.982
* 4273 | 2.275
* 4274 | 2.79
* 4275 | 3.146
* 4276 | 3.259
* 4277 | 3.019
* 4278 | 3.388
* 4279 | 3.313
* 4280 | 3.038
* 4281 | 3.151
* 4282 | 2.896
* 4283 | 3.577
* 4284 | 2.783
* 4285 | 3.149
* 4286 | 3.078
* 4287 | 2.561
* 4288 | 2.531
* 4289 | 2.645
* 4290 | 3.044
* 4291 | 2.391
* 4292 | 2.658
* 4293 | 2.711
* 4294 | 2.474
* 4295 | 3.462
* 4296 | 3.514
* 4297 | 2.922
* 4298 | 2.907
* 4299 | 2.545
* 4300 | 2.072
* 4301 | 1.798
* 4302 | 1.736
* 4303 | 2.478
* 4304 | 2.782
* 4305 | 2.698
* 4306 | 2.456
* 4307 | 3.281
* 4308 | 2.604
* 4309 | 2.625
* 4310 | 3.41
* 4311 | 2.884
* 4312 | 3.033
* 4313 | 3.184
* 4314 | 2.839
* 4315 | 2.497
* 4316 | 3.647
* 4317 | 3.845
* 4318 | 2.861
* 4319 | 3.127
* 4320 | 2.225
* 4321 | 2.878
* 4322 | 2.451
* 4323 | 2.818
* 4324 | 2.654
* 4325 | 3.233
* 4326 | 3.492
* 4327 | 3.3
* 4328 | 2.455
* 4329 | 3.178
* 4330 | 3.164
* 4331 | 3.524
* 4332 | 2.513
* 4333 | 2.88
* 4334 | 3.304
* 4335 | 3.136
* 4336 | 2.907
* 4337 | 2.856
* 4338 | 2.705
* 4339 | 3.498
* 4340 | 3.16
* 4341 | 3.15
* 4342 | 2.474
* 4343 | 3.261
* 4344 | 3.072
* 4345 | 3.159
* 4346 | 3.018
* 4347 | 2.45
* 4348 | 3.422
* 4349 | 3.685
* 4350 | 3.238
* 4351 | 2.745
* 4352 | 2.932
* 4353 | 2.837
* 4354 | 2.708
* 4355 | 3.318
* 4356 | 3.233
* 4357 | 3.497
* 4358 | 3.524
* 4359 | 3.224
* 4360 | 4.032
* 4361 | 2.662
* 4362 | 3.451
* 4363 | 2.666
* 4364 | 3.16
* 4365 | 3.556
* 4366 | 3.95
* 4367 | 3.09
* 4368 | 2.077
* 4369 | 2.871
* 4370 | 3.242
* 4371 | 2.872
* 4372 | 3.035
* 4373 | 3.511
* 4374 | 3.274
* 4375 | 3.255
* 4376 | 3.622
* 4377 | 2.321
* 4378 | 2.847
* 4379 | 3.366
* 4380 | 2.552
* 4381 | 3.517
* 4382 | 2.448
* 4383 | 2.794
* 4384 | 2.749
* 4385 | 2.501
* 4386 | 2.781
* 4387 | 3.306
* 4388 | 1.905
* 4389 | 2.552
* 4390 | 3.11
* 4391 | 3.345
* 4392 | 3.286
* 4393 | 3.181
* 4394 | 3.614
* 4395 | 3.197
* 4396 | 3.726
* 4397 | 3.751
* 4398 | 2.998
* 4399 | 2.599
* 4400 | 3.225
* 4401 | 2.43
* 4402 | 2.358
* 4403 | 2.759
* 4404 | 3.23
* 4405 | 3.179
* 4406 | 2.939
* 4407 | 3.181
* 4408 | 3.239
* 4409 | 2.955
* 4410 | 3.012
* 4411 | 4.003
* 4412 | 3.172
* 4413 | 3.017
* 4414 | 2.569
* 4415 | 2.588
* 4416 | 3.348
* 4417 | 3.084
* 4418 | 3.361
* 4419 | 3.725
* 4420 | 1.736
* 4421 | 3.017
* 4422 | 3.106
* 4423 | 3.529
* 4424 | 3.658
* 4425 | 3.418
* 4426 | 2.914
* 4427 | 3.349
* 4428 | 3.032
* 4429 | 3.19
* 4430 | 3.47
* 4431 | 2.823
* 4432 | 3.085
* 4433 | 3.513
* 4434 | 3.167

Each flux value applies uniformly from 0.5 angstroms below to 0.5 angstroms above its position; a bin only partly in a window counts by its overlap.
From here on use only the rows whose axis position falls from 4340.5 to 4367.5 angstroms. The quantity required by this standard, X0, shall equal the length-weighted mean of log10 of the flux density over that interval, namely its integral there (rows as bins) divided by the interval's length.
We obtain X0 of 0.497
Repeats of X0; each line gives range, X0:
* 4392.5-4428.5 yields 0.489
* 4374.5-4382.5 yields 0.470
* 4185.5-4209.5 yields 0.476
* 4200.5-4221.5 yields 0.479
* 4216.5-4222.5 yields 0.491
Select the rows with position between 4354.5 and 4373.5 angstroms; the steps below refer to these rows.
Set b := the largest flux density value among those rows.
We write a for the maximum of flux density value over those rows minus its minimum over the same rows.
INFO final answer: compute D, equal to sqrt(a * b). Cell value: 2.8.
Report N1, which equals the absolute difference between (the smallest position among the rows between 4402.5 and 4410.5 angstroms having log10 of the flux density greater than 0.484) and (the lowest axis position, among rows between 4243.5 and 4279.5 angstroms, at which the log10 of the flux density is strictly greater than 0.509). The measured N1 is 160 angstroms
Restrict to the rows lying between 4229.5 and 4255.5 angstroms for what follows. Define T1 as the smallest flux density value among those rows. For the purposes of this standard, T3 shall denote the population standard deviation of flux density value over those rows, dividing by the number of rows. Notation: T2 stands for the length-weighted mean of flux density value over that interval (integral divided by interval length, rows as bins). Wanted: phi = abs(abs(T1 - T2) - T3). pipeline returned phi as 0.65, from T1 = 2.143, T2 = 3.44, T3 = 0.651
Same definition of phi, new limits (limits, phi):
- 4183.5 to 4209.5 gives 0.51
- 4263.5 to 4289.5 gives 0.39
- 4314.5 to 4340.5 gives 0.38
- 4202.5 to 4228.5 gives 0.39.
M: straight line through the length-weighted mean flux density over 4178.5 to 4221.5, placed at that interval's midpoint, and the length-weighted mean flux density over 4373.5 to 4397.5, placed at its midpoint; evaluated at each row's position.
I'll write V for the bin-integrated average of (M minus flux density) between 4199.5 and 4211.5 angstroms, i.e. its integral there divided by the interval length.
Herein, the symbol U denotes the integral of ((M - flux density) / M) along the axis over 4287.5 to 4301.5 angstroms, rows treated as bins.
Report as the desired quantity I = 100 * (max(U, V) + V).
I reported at 152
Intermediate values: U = 1.52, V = -0.01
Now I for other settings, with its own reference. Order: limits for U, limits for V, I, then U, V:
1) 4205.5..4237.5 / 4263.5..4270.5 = -9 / -0.13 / -0.05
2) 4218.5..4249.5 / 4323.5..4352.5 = -5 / -3.84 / -0.02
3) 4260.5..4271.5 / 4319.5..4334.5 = 18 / -0.71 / 0.09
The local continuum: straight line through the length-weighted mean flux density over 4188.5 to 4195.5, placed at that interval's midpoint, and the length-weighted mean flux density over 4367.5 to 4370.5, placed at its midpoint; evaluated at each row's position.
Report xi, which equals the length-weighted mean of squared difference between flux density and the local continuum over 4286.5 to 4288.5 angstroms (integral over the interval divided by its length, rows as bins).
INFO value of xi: 0.076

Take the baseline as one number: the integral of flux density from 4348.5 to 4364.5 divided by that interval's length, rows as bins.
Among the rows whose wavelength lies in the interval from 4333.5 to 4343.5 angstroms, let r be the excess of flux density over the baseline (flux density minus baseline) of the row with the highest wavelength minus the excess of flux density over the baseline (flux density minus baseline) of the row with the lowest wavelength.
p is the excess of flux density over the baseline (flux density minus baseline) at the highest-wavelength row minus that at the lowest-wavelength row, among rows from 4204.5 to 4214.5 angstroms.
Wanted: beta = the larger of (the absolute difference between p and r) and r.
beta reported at 0.12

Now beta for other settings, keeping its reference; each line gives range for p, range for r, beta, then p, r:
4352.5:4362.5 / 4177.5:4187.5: 0.33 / 0.6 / 0.3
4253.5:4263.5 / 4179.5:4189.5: 0.35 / -0.2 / -0.6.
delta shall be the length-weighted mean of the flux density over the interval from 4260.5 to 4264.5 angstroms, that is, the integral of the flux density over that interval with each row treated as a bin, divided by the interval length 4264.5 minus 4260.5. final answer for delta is 3.38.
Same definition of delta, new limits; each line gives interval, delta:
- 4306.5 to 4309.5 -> 2.84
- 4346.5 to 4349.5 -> 3.19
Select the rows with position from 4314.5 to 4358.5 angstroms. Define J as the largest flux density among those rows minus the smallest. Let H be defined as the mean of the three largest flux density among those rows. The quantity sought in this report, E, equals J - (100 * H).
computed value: -371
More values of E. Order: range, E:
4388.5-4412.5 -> -381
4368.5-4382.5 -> -354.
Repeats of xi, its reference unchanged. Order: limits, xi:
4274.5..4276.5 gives 0.139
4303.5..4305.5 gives 0.006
